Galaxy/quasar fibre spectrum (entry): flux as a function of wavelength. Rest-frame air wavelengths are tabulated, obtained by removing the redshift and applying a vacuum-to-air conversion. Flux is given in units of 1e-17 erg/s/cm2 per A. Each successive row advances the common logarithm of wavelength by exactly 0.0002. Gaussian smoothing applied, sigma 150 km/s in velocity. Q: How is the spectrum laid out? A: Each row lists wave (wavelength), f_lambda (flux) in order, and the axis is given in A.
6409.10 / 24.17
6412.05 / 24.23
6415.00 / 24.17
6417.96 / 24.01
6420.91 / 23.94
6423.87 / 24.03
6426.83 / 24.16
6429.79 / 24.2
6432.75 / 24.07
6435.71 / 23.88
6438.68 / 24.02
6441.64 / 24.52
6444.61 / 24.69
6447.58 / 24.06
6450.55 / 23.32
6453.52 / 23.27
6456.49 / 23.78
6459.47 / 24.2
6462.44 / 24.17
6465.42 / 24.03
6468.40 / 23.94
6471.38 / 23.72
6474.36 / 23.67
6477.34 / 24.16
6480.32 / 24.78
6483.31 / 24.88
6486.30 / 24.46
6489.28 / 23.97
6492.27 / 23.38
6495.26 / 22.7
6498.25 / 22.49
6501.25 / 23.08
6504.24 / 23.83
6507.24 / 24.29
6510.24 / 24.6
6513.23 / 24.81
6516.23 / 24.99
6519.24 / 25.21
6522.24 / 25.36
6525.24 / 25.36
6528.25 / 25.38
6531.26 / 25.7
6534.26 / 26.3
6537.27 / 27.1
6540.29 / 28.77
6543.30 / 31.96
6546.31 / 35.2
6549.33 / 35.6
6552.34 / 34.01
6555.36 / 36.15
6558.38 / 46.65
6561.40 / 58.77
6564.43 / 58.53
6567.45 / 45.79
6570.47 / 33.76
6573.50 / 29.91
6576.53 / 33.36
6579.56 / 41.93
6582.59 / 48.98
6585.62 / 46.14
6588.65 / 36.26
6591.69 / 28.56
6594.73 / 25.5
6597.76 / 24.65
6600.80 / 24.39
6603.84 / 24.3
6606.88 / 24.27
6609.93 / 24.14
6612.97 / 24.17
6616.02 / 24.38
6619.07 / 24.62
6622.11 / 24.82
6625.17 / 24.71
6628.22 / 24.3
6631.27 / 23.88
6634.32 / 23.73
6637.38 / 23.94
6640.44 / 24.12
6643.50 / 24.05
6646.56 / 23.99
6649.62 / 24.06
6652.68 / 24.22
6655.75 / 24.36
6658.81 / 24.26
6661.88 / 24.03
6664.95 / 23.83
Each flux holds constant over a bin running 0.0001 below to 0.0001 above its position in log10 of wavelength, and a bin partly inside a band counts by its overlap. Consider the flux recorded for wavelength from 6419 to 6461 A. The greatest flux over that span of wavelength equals 24.69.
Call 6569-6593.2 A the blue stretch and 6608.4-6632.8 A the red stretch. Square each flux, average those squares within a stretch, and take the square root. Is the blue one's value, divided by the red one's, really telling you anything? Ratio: 1.56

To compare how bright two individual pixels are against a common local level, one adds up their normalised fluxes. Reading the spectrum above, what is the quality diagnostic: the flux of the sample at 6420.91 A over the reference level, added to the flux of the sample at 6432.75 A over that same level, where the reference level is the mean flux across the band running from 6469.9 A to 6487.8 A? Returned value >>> 1.98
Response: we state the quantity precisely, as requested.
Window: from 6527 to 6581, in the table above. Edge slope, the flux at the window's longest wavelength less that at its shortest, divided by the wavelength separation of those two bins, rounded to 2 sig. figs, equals 0.32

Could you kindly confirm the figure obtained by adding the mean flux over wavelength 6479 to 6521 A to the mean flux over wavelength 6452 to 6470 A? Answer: 48.0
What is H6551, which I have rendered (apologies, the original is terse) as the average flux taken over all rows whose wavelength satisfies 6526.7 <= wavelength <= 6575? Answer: 36.2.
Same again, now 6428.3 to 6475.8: 24.0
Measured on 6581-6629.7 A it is 28.4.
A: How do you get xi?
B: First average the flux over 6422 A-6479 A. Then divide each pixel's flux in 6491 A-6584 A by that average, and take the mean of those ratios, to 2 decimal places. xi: 1.34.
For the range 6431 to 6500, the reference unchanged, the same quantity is 1.00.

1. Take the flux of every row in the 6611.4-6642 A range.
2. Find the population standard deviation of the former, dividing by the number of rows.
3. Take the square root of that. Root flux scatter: 0.6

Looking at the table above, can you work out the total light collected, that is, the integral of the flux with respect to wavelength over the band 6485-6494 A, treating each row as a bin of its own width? 215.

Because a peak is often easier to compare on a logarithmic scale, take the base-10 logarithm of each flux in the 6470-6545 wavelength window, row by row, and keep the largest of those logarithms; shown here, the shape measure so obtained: 1.50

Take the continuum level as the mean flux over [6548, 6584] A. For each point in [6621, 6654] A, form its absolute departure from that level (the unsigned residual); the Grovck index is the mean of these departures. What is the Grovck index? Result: 17.8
